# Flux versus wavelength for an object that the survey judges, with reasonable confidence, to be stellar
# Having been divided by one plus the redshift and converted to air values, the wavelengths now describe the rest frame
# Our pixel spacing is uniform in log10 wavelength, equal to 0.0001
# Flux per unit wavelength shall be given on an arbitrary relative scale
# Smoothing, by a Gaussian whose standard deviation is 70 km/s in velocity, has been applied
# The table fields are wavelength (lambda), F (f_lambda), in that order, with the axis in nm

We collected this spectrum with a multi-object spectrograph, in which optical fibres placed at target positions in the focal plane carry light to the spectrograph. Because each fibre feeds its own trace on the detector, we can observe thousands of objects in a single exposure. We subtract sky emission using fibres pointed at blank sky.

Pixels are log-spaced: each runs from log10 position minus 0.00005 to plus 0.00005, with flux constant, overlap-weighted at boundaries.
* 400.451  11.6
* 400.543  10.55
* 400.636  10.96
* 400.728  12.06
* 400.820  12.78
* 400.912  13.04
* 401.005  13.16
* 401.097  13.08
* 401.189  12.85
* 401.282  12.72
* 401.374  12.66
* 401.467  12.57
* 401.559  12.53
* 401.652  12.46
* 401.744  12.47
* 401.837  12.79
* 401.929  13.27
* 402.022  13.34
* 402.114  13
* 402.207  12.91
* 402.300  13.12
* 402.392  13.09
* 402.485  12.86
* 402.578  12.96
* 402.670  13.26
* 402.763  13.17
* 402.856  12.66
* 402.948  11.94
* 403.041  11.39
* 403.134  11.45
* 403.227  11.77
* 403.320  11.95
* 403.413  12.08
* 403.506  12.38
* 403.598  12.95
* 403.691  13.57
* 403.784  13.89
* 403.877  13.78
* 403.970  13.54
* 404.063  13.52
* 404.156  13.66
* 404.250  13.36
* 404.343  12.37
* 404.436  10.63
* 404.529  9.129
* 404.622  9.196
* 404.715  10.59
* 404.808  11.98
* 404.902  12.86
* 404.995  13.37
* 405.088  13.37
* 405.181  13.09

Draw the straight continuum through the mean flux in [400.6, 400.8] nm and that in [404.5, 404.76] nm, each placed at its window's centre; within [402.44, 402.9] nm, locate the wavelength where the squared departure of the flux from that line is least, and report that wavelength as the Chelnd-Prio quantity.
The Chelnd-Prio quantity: 402.856 nm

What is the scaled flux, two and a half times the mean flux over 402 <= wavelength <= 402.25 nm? 32.7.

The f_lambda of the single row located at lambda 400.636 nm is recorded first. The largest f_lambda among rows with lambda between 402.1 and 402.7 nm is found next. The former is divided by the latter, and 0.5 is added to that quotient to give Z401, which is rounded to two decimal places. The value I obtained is 1.33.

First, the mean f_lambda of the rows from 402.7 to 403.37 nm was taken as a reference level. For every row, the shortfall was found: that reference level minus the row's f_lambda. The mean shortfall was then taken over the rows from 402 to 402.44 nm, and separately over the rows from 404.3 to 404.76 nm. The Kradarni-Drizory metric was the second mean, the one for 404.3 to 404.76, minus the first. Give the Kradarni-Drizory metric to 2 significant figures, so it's 2.7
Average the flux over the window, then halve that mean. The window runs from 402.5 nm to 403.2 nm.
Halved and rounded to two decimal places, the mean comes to 6.20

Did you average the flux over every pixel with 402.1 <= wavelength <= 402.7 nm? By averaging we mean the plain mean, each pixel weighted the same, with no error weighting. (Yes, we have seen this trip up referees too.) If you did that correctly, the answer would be 13.0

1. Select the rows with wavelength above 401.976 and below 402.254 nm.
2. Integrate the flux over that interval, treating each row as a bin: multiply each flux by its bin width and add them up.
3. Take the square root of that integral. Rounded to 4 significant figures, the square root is 1.906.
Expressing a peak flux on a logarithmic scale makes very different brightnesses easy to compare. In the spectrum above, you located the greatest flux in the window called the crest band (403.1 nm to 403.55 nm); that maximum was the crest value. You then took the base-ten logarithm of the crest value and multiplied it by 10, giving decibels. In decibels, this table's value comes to 10.9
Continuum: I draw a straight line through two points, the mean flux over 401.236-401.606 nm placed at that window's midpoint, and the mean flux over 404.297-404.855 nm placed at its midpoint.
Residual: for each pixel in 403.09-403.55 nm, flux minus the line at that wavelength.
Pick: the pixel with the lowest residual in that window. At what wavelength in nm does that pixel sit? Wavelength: 403.134 nm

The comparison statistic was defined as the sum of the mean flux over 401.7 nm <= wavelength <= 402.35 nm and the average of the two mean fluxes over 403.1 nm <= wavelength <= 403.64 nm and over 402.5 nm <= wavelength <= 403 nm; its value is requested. 25.4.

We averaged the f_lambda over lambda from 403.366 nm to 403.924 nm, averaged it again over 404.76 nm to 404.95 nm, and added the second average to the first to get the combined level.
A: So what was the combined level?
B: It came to 25.5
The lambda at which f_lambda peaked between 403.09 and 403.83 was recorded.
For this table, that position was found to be 403.784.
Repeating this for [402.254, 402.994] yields 402.670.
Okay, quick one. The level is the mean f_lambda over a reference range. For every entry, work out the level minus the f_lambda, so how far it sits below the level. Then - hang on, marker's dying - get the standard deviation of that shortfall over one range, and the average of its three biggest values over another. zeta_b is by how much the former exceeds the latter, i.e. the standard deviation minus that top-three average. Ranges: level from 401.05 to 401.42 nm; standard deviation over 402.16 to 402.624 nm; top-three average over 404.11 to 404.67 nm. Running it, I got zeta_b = -3.1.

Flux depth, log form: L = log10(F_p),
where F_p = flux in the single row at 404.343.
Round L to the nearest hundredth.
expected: 1.09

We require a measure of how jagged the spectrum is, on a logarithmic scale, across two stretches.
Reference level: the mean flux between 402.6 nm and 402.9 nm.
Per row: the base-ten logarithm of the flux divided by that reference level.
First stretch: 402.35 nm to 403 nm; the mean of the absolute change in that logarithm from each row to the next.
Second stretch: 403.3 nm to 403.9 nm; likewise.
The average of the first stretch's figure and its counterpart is 0.0113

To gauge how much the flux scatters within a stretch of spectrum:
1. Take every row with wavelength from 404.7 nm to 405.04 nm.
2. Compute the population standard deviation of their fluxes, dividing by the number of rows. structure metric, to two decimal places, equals 1.05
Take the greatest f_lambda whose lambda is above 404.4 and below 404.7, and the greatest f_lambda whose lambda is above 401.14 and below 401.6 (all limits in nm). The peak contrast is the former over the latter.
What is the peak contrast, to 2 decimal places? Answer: 0.83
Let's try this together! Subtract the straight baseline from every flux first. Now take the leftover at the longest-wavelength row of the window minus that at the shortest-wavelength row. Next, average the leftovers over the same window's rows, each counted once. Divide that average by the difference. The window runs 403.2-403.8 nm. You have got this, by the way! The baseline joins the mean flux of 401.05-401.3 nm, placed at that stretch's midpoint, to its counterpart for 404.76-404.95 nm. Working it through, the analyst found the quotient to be 0.0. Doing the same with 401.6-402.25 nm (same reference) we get 0.2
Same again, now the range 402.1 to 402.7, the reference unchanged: 0.9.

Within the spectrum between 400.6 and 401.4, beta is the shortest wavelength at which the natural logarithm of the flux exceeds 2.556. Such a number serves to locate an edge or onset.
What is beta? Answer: 400.912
